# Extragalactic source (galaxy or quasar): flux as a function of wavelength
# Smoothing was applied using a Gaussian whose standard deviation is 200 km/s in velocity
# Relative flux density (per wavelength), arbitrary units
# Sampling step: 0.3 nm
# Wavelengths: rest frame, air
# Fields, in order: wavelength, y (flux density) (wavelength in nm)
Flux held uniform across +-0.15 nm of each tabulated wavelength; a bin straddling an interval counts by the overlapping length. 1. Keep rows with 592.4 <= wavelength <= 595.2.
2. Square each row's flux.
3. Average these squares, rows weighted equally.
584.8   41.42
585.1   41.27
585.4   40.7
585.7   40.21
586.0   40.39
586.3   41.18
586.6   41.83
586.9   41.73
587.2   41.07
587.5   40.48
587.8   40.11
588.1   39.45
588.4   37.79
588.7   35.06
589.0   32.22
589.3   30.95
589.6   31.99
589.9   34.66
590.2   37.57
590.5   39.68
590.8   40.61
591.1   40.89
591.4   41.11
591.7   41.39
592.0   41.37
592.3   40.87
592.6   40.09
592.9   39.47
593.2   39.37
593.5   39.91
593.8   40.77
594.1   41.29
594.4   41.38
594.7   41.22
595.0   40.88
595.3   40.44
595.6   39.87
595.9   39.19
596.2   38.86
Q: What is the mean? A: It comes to 1640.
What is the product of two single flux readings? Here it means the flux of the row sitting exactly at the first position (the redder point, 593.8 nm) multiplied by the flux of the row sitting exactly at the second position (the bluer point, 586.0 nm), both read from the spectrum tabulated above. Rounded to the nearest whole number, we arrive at 1647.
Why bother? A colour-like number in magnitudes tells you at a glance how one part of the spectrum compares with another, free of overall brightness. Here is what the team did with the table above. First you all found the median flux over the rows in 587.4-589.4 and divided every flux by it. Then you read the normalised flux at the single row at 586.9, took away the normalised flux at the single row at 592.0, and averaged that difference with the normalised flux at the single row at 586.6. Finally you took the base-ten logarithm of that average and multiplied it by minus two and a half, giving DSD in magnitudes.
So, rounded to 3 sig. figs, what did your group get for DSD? 0.633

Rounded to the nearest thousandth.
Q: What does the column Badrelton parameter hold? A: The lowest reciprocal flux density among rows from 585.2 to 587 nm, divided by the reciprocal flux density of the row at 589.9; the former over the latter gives 0.829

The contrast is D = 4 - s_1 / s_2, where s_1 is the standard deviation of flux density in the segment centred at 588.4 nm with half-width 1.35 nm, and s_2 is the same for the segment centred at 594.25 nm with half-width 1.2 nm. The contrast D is -1.7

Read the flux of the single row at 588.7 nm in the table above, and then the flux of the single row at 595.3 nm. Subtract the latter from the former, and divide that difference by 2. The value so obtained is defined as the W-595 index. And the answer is -2.69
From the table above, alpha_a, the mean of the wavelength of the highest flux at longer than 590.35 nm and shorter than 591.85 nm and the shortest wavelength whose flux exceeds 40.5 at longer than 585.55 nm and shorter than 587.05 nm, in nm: 589.00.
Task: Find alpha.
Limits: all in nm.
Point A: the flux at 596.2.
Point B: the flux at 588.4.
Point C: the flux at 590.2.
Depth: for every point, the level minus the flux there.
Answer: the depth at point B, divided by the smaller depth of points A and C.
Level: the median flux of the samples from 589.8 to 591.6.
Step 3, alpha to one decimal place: 1.8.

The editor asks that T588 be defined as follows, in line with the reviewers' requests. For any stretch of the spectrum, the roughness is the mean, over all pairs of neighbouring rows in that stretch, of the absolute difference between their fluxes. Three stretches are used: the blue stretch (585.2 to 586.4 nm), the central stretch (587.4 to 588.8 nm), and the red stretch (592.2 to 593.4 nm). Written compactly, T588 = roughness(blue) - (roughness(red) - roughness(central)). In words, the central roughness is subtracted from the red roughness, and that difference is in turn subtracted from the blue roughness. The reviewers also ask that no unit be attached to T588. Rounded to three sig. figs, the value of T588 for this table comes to 1.34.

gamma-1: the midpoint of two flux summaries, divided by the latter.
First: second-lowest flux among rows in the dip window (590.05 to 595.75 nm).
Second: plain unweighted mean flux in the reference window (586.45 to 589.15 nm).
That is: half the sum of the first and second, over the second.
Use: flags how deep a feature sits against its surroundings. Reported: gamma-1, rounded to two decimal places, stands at 1.01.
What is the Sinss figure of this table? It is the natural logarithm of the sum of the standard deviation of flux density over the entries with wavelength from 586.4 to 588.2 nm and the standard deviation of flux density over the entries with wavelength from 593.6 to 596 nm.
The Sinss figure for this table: 0.5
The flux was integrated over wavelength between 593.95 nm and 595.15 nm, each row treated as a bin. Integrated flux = 49.4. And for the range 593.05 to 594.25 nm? 48.4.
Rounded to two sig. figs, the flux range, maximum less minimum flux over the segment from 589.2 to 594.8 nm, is 10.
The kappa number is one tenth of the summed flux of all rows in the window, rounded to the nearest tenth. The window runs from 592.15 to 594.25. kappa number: 28.2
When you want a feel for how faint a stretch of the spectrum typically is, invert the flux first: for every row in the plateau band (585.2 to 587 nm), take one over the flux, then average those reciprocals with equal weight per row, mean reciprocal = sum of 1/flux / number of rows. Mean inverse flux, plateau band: 0.0244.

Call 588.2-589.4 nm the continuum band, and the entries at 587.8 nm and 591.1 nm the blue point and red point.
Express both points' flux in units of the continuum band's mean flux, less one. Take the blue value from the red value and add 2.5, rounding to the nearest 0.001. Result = 2.523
